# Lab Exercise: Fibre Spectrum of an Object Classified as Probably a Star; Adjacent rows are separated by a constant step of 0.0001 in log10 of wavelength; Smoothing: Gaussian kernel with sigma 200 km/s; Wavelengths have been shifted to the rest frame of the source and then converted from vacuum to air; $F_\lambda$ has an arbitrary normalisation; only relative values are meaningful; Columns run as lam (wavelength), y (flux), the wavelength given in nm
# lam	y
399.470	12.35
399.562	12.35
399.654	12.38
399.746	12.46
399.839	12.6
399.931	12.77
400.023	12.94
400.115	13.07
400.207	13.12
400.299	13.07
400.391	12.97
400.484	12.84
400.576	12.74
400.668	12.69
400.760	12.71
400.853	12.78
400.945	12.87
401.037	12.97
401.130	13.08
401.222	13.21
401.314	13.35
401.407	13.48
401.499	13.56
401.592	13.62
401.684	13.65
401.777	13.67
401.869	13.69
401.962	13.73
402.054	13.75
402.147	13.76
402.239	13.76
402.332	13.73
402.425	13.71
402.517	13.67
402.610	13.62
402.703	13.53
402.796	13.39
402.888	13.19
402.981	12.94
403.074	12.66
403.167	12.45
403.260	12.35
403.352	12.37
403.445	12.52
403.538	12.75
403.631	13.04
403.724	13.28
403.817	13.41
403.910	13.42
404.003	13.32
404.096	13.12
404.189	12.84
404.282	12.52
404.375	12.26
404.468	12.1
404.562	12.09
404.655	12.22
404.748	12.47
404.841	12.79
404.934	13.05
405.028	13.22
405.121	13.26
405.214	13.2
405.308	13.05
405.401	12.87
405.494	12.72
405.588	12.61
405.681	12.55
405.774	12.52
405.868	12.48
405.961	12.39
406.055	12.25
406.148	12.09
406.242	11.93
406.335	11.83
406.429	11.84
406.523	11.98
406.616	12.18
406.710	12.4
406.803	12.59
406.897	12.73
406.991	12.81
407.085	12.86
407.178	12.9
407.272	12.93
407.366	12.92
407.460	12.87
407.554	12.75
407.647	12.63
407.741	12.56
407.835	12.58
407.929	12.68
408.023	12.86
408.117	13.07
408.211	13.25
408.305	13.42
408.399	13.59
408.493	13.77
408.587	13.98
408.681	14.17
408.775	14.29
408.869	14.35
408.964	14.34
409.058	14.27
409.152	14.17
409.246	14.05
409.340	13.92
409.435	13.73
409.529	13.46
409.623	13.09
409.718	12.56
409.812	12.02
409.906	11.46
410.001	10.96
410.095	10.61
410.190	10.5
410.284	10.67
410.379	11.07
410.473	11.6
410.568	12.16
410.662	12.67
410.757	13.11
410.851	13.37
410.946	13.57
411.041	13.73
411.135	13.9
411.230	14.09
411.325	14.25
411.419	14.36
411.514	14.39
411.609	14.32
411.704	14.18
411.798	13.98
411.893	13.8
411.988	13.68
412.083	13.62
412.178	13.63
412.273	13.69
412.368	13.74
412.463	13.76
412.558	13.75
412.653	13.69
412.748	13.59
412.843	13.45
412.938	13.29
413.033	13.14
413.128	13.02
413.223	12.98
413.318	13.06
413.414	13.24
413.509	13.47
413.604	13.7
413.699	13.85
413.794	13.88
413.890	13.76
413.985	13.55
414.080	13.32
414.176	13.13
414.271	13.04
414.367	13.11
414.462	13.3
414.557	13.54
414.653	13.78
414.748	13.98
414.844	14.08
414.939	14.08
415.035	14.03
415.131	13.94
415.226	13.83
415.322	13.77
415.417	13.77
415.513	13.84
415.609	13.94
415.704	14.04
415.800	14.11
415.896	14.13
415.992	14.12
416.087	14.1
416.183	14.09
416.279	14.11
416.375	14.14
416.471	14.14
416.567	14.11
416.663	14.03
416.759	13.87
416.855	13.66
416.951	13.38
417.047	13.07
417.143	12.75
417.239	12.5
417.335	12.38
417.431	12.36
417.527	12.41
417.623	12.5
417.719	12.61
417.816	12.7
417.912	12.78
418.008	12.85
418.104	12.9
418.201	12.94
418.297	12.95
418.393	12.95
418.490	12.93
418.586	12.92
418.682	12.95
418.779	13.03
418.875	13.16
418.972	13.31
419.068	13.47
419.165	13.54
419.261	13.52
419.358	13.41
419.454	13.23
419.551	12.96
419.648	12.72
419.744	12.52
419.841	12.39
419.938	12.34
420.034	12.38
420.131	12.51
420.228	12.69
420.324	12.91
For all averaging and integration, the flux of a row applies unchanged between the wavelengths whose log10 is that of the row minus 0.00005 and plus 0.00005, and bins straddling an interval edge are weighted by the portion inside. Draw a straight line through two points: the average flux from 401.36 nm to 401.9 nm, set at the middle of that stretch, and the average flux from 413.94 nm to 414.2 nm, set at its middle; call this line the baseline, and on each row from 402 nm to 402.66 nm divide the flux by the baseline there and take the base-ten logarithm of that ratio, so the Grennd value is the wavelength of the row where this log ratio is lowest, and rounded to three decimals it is 402.610 nm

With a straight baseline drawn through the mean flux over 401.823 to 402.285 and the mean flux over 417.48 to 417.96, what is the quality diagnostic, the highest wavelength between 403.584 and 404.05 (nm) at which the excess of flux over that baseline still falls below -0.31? 403.724 nm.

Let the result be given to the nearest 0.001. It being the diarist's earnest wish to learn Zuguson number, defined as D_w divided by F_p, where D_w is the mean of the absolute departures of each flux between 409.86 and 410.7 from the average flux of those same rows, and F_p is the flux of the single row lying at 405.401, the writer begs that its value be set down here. 0.046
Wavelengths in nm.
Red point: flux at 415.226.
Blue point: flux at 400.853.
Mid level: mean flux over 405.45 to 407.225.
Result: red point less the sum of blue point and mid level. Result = -11.4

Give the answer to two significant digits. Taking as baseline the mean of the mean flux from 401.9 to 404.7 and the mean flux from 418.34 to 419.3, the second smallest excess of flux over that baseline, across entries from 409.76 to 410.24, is -2.5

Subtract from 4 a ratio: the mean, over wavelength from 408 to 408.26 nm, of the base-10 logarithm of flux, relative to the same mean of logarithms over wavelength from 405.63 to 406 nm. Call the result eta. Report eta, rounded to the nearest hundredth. 2.98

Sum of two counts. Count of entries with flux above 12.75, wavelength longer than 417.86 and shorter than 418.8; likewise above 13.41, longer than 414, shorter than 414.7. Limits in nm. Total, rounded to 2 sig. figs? 12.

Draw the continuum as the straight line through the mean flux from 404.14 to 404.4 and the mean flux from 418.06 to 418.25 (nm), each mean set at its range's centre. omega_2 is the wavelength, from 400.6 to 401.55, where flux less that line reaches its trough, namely 400.668 nm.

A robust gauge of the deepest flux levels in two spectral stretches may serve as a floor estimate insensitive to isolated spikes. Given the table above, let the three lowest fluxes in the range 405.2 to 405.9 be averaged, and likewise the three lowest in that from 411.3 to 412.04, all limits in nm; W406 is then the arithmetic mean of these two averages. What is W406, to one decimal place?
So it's 13.2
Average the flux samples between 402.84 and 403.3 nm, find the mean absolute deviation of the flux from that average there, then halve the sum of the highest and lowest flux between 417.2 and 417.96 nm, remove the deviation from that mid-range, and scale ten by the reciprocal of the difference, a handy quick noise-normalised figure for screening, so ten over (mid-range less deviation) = 0.814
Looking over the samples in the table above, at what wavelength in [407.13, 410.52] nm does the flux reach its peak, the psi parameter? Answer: 408.869 nm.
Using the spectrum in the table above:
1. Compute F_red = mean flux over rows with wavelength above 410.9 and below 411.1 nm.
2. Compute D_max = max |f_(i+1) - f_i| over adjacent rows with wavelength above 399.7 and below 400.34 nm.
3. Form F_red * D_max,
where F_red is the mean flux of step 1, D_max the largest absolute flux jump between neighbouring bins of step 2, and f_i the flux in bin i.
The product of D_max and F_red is 2.3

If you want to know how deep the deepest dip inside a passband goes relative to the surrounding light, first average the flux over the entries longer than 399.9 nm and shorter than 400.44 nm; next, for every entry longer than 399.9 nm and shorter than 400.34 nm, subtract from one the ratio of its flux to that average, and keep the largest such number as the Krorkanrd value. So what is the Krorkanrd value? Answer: 0.02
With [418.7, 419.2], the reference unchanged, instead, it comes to 0.00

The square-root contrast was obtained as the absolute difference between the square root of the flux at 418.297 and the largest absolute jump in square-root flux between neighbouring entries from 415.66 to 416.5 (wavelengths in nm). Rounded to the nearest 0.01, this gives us 3.59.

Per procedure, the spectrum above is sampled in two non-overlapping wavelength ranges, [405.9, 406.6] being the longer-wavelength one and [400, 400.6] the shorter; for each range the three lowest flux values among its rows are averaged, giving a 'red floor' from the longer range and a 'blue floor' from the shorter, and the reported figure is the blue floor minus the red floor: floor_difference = 1.0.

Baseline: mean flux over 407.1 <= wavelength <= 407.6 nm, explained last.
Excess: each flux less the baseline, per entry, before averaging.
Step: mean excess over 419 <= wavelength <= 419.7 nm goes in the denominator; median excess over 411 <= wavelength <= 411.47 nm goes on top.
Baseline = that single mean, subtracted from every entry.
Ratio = 3.1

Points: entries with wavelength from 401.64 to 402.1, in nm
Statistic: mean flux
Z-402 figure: 13.7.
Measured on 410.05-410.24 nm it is 10.6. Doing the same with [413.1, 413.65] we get 13.2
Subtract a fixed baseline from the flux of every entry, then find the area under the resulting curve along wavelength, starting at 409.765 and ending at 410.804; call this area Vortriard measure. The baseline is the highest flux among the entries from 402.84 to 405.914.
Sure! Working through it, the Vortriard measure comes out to -2.0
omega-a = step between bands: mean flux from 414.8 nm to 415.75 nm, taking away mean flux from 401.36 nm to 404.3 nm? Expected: 0.7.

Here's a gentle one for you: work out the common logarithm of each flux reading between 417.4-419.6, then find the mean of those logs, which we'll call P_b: 1.11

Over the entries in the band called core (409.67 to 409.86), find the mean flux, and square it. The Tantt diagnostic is 151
